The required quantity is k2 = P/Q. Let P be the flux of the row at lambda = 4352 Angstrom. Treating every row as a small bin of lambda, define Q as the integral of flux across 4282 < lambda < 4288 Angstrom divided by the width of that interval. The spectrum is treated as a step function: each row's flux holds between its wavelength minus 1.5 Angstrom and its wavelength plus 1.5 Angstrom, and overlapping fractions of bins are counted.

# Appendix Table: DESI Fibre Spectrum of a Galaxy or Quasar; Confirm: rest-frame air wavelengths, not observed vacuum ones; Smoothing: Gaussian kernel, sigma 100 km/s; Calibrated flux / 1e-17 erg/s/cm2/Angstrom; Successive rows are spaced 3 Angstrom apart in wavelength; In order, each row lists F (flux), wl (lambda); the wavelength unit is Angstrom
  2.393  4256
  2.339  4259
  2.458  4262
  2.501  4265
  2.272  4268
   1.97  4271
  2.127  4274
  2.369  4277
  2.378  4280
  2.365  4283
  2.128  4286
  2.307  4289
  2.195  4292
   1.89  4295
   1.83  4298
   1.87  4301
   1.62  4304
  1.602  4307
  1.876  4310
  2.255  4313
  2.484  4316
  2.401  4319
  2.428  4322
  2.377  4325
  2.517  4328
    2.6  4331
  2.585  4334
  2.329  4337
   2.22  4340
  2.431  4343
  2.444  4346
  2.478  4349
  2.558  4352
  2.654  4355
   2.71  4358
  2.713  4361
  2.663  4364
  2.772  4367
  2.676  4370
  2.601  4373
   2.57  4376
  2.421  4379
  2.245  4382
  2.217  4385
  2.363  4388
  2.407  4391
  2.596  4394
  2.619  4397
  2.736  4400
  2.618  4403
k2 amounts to 1.14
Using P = 2.558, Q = 2.24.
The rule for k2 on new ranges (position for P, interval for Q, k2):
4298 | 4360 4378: 0.69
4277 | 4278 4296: 1.07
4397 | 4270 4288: 1.17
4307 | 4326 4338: 0.64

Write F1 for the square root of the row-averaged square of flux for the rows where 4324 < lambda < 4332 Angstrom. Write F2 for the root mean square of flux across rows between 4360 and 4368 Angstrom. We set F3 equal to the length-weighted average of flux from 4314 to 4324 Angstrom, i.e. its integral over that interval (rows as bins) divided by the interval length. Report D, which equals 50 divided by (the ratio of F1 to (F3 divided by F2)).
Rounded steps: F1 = 2.50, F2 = 2.72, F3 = 2.43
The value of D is 17.9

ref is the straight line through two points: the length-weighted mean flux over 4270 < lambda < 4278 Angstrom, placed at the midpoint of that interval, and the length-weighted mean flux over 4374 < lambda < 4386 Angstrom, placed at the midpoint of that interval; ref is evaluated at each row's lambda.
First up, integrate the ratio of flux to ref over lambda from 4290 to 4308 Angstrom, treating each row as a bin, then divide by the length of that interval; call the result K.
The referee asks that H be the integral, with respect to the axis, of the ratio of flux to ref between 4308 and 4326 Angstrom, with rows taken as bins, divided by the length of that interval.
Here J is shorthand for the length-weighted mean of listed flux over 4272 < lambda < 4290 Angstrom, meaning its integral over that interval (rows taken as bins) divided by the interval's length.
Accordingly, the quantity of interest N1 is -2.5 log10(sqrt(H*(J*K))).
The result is -0.36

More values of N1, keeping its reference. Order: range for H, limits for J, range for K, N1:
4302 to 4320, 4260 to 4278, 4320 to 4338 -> -0.44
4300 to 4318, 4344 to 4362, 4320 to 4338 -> -0.49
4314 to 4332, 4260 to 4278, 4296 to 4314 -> -0.39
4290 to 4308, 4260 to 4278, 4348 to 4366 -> -0.42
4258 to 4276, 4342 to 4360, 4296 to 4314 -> -0.44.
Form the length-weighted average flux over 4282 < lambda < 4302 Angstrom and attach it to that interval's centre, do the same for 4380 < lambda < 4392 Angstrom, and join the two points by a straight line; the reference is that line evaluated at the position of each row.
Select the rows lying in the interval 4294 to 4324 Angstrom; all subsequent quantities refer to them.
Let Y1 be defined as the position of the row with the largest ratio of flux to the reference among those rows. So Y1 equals 4316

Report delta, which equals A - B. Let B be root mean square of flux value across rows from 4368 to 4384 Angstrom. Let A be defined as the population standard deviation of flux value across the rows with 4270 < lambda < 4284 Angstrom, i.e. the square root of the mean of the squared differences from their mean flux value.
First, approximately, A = 0.17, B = 2.51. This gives -2.34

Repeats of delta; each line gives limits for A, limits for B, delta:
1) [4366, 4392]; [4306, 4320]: -1.97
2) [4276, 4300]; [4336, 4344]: -2.12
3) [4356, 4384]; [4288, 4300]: -1.91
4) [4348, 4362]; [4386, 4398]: -2.41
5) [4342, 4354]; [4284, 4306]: -1.94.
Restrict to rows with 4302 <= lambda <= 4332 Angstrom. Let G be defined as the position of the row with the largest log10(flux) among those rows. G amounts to 4331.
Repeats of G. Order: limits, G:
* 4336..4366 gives 4361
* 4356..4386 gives 4367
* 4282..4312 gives 4283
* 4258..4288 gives 4265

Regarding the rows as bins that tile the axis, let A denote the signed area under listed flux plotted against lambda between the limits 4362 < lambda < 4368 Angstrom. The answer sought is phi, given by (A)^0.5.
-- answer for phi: 4.03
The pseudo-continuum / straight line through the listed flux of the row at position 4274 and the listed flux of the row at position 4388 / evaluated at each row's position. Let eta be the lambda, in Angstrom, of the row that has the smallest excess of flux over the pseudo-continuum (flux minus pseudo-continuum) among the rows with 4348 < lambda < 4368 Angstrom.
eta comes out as 4349 Angstrom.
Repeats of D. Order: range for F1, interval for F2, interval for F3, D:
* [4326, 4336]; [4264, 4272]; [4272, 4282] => 19.7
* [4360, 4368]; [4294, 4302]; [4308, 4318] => 21.6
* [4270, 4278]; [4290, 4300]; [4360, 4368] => 31.7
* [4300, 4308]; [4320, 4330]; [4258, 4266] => 29.3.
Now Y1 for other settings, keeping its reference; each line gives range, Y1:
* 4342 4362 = 4358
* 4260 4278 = 4265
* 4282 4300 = 4283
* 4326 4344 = 4331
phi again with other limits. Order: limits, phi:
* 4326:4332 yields 3.90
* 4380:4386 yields 3.67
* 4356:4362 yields 4.03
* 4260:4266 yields 3.85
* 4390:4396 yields 3.89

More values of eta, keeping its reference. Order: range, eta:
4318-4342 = 4340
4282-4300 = 4298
